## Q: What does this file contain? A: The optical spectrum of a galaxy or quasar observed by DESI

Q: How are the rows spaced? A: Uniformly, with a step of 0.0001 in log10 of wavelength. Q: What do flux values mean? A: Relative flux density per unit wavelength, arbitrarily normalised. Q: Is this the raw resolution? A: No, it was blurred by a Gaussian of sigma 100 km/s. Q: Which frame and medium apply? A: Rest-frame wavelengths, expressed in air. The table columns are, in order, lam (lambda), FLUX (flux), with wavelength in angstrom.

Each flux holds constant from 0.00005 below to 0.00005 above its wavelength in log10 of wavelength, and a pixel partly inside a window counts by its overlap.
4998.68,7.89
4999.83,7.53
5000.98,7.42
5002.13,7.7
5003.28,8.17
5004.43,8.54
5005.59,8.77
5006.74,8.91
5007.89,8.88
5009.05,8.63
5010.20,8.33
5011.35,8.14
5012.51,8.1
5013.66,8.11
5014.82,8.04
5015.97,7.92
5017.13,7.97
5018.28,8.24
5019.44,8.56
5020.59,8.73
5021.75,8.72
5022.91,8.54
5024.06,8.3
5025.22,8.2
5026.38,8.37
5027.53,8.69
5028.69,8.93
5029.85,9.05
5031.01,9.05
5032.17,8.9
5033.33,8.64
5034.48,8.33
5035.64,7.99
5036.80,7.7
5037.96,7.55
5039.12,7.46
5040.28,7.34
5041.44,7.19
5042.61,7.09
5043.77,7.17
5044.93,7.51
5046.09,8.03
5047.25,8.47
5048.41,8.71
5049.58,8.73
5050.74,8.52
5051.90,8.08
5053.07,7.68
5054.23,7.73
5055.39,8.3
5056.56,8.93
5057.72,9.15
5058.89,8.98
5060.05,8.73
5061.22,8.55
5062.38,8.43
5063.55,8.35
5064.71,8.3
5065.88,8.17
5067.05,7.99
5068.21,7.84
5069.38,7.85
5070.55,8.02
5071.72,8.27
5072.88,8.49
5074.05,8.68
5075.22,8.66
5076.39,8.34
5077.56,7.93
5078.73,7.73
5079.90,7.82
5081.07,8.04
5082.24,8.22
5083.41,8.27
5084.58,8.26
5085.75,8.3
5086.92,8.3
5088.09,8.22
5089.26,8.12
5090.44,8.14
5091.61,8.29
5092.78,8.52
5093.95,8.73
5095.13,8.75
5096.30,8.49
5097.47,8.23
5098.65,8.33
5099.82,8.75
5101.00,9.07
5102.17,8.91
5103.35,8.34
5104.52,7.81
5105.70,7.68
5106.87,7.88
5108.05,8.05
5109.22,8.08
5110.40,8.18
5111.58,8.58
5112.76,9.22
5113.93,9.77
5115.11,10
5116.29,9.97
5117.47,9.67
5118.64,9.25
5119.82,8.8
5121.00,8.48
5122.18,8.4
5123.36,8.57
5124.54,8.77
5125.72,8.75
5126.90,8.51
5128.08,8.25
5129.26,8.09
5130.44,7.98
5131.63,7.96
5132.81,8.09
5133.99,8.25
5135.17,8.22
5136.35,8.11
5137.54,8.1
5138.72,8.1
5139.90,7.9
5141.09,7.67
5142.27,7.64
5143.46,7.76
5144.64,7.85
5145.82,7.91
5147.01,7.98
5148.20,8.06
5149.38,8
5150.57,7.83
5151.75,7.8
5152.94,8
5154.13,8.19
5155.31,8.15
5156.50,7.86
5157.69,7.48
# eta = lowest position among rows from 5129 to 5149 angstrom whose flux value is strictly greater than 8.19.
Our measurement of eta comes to 5133.99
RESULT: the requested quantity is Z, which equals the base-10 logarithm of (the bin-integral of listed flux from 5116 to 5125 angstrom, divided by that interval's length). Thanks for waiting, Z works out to 0.952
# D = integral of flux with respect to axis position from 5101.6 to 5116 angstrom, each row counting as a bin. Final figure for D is 123.4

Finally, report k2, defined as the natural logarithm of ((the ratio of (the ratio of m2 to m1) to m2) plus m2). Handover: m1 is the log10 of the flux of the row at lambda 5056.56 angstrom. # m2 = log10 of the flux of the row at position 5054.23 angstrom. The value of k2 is 0.663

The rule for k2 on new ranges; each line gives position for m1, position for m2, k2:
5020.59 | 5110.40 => 0.681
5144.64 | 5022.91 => 0.717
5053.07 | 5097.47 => 0.715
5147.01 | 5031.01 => 0.725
